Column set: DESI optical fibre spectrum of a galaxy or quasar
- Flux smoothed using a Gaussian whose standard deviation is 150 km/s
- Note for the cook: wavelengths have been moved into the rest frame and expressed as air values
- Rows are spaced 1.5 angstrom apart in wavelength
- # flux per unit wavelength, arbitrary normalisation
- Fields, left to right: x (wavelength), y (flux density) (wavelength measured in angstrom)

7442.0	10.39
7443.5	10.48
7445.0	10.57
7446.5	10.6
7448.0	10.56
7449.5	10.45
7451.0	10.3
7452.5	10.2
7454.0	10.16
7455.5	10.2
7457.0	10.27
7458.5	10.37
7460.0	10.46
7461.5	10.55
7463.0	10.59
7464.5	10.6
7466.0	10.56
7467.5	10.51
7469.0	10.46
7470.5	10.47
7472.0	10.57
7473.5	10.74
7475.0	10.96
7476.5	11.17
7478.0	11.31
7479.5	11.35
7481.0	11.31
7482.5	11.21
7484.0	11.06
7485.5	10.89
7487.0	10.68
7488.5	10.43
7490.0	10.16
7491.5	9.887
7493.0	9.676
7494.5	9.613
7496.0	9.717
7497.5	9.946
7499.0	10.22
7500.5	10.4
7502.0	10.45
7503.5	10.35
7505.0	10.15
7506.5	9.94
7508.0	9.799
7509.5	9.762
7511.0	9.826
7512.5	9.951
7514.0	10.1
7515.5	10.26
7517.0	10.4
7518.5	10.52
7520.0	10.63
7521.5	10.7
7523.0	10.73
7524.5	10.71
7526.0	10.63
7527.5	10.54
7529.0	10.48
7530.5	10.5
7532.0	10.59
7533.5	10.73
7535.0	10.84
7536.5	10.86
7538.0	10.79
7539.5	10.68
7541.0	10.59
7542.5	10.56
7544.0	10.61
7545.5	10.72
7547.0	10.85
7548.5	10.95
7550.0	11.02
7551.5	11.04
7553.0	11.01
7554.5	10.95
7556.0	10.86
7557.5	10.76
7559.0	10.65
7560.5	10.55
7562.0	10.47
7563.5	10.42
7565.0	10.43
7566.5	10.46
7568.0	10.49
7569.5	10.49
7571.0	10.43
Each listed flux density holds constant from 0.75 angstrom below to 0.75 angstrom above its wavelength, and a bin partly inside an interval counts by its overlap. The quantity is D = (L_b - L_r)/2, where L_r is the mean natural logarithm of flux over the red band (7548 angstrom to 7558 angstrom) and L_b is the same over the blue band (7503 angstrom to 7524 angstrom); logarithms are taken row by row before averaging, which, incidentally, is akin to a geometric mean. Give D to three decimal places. -0.034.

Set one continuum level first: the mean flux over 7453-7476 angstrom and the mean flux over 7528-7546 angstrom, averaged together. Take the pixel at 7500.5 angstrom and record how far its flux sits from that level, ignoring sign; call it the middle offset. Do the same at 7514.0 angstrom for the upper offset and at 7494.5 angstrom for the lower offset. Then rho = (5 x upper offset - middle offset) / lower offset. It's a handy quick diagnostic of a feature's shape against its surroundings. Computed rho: 2.3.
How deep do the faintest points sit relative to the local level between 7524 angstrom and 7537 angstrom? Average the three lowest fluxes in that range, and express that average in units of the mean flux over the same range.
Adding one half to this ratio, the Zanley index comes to 1.49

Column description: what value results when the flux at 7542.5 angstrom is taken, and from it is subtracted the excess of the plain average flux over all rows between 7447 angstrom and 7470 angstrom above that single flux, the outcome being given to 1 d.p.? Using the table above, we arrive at 10.7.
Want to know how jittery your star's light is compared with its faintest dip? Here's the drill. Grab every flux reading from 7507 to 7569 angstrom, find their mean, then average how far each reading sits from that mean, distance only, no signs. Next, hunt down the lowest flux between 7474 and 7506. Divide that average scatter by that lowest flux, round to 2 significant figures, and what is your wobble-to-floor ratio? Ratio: 0.024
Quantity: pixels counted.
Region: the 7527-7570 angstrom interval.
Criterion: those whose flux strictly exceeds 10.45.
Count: 27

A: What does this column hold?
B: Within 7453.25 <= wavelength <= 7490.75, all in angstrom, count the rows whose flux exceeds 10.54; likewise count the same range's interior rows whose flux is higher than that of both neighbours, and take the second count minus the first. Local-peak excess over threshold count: -13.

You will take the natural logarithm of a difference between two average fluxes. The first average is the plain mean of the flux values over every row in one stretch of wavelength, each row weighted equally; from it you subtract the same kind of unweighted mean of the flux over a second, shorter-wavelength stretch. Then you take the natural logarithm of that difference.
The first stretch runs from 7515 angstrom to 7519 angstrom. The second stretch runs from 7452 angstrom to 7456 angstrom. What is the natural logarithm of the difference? -1.6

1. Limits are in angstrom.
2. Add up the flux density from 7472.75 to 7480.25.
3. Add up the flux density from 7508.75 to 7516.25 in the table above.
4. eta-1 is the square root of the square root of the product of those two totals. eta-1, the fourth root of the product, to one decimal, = 7.3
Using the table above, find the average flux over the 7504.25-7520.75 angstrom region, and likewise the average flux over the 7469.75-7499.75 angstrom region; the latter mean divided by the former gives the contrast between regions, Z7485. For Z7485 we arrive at 1.04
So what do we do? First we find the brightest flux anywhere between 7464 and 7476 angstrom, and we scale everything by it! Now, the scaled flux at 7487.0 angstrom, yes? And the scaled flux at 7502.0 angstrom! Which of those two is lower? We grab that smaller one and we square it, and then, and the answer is 0.909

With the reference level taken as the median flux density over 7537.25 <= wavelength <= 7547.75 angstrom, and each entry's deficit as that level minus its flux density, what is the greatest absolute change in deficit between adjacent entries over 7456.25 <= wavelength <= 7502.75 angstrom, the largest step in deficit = 0.274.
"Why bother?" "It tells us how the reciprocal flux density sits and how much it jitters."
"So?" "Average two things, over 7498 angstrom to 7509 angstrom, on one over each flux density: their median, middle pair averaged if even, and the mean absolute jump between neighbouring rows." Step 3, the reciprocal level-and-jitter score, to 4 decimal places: 0.0496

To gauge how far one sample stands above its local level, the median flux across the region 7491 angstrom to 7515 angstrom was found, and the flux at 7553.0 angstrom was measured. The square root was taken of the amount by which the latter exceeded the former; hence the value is 1.03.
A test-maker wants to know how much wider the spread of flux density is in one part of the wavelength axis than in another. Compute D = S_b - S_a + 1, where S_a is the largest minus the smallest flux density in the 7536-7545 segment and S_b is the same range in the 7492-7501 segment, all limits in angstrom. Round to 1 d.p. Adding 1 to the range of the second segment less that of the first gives 1.5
